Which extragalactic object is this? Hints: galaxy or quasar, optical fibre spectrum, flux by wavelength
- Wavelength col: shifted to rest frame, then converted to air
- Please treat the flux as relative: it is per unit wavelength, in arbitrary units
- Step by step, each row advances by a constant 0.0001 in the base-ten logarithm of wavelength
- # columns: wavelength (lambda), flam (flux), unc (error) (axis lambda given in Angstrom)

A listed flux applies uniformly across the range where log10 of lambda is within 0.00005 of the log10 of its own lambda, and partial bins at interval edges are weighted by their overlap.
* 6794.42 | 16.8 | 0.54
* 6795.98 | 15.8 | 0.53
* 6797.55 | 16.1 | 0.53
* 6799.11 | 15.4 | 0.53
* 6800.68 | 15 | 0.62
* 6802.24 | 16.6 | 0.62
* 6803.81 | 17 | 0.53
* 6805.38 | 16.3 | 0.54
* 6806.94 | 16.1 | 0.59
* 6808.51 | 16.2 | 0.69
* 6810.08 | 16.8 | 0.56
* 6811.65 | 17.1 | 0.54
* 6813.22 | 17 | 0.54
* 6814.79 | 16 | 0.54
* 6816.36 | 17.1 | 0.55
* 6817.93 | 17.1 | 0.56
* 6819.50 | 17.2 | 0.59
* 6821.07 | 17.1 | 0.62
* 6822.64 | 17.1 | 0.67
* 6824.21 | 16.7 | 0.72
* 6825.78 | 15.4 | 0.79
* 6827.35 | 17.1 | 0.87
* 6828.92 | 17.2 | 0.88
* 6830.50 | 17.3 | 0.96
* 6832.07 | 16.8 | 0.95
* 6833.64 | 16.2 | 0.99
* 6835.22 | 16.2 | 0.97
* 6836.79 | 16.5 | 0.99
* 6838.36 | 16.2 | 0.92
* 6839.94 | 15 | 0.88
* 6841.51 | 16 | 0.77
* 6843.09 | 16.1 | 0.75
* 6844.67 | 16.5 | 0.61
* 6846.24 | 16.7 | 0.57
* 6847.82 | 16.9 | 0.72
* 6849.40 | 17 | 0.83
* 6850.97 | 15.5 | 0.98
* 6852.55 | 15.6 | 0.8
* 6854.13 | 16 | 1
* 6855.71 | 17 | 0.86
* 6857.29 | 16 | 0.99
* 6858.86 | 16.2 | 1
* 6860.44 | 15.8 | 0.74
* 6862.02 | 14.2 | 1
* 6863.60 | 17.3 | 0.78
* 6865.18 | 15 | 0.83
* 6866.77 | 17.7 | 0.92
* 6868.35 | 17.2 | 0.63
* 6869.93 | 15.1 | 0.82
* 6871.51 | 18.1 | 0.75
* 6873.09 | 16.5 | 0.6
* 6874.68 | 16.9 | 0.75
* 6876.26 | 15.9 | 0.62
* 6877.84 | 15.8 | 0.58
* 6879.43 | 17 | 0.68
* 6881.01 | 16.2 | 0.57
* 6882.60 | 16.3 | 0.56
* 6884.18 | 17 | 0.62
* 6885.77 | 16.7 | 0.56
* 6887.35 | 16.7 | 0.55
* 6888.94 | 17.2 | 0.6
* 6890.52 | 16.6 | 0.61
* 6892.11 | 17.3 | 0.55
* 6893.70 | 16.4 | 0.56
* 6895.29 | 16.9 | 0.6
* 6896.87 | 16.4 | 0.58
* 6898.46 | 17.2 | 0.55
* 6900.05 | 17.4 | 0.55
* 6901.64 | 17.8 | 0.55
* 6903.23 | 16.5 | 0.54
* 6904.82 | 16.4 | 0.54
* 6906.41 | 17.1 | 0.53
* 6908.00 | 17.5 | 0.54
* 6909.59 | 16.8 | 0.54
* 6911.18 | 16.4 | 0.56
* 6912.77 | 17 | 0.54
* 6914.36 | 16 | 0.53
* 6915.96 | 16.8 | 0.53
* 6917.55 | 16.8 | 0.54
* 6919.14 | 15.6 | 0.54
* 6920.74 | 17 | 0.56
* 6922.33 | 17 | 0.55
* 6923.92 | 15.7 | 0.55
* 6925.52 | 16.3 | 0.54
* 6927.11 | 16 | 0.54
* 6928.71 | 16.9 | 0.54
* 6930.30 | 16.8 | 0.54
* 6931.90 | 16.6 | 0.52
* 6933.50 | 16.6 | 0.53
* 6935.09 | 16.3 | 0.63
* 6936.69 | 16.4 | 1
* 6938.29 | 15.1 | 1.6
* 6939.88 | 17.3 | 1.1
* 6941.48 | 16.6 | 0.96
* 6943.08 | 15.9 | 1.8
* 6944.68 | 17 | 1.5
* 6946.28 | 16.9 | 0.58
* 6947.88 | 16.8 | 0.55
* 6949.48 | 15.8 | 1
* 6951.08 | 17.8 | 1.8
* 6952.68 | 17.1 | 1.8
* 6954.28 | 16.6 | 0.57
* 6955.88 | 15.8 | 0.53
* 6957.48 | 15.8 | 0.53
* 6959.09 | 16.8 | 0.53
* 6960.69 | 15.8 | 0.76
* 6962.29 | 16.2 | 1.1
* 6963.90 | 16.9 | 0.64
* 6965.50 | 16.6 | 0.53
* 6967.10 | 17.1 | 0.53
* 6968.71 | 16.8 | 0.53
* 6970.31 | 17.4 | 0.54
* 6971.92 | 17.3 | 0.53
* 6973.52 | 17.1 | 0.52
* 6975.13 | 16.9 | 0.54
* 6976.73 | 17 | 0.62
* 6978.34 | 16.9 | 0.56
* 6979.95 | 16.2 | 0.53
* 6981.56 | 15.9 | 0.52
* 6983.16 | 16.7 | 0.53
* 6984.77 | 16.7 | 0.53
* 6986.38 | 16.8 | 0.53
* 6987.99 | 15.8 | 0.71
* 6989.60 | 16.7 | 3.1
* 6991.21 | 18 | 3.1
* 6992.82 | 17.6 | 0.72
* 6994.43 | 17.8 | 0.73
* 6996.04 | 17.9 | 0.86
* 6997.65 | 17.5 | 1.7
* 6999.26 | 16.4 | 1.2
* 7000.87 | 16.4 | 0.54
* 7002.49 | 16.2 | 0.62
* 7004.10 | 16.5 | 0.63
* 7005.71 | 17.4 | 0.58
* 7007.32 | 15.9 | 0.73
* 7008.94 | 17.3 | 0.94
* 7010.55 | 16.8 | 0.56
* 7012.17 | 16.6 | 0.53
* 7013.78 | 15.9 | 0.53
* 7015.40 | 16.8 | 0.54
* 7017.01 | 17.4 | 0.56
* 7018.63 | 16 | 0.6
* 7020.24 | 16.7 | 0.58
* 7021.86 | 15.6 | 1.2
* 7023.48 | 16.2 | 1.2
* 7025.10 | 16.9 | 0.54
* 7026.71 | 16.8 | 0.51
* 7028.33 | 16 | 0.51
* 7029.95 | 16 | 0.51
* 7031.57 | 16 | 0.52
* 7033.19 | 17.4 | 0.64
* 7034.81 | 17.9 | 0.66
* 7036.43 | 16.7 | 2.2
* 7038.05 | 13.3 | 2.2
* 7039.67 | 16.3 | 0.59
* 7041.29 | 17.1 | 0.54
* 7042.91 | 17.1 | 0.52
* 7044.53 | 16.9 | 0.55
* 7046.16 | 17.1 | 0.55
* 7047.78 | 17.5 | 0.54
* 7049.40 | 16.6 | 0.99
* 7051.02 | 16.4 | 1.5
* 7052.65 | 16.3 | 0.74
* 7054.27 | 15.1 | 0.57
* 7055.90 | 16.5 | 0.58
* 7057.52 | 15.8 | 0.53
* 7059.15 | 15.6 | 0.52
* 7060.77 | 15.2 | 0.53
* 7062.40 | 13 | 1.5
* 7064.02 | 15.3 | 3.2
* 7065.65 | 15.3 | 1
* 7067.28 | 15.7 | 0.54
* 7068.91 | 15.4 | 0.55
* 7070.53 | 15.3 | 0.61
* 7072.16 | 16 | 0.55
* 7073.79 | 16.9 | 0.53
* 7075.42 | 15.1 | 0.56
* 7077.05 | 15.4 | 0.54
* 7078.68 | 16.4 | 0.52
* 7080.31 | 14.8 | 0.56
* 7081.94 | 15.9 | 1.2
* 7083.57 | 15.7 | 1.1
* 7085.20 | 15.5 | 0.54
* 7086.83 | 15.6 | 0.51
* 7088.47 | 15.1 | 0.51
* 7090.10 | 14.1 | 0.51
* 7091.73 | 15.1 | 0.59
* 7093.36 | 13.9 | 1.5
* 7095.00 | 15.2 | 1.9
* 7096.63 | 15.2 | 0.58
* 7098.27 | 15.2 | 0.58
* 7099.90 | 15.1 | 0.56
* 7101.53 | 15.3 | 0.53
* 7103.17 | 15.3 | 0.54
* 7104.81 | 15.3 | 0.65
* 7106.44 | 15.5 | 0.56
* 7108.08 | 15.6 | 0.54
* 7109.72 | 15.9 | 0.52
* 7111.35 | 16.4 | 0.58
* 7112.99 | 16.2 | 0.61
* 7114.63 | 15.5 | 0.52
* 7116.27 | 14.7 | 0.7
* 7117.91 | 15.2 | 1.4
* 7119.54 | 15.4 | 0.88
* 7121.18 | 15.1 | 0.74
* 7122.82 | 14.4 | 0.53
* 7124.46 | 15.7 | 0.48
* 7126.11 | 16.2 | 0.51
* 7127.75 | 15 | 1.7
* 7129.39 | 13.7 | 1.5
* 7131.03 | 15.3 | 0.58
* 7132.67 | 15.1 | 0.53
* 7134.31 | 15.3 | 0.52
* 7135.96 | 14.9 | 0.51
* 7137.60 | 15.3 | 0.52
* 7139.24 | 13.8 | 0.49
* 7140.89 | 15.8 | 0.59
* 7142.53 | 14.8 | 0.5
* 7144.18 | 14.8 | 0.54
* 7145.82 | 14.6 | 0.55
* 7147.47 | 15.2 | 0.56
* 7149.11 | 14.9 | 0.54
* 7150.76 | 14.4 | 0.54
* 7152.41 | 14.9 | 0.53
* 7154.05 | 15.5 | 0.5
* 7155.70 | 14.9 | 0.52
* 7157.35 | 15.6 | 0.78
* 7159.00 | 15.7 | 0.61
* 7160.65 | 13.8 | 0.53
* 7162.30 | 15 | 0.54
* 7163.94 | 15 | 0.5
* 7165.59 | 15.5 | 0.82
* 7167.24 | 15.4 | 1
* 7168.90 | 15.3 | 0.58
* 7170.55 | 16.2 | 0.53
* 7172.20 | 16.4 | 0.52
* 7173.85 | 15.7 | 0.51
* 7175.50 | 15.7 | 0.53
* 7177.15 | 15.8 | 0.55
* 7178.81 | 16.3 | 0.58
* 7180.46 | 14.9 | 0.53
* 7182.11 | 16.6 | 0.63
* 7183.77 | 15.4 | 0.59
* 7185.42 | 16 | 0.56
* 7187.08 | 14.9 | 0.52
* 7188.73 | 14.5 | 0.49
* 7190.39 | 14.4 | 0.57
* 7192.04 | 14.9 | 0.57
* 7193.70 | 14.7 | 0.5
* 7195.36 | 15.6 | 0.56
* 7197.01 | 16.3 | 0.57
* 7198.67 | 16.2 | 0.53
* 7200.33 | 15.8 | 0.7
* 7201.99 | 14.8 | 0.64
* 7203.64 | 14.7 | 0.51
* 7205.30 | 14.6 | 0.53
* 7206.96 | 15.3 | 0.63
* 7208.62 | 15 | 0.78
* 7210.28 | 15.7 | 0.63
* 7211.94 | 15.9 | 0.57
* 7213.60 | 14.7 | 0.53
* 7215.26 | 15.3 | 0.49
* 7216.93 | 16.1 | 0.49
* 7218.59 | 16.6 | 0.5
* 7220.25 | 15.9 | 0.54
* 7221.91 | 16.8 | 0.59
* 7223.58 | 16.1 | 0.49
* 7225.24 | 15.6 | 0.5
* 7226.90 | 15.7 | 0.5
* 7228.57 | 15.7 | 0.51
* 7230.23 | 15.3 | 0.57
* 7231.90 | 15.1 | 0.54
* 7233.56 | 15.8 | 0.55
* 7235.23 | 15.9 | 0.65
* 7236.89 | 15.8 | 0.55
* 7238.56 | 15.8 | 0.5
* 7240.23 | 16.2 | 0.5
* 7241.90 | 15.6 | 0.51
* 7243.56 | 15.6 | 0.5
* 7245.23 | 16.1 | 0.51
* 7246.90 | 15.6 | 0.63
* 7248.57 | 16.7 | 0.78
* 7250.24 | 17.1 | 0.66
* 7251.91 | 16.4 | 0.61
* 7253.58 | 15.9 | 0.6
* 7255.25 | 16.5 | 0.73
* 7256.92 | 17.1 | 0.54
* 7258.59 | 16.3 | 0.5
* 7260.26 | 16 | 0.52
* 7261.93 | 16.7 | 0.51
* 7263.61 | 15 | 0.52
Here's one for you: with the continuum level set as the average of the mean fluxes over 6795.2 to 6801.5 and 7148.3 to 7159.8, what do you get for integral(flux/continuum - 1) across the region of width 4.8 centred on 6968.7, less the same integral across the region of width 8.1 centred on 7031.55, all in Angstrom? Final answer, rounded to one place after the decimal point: -0.1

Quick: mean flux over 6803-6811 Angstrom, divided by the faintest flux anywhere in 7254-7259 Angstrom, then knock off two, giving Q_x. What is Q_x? -0.99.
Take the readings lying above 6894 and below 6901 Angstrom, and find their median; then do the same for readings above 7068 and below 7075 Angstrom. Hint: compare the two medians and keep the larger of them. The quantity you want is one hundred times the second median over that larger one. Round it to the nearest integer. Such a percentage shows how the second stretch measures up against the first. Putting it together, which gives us 92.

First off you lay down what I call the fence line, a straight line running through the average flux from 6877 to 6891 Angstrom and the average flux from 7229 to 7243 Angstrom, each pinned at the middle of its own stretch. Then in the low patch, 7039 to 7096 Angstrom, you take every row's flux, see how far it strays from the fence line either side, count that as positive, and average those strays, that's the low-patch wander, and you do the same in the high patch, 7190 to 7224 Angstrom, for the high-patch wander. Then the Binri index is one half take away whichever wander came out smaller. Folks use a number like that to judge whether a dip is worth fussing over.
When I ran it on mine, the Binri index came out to -0.14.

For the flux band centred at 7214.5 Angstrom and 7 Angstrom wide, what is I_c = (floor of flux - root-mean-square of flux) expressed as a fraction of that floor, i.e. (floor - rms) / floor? -0.055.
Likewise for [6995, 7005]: -0.039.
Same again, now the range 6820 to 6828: -0.084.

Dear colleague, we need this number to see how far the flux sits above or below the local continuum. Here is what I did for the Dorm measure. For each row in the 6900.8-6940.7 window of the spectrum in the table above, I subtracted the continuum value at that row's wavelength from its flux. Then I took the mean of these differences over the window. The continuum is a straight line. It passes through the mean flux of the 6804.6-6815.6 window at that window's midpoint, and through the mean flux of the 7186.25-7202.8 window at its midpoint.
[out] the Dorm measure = 0.46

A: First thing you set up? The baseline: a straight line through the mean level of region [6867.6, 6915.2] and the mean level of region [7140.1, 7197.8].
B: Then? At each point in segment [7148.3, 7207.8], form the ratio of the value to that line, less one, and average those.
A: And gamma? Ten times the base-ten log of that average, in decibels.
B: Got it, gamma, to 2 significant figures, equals -23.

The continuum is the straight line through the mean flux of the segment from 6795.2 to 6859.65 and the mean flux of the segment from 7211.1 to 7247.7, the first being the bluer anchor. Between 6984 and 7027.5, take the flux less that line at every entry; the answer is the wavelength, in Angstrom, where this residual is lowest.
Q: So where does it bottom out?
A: 7021.86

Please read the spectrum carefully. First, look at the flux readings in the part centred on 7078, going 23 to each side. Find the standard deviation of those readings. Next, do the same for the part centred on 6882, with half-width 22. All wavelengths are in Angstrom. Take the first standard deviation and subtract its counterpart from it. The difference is -0.11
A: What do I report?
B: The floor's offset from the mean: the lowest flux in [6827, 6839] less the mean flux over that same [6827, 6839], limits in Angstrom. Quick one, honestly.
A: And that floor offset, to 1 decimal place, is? -0.5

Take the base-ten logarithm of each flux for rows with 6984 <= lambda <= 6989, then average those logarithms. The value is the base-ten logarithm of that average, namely 0.085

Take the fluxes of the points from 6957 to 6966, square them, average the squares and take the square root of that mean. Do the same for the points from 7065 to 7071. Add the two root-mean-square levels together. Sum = 31.8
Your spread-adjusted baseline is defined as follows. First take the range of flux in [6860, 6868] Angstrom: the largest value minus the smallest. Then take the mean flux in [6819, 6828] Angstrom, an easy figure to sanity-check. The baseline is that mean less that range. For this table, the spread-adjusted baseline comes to 13.3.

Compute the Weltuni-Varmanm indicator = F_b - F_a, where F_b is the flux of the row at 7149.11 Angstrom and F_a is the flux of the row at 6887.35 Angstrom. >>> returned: -1.8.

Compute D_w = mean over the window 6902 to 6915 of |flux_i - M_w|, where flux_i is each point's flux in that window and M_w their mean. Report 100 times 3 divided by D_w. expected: 774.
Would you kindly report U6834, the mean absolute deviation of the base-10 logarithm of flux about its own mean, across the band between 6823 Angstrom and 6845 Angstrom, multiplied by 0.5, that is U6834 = 0.0067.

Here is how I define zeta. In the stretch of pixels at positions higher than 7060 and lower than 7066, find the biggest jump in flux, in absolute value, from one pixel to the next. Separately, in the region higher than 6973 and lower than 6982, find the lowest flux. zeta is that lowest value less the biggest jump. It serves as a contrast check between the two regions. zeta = 13.6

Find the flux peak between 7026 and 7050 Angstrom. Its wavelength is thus 7034.81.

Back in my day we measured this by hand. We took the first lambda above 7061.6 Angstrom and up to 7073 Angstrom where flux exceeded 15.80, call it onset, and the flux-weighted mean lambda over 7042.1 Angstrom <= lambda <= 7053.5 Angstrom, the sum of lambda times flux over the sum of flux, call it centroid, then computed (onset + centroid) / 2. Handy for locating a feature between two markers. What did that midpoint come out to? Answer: 7059.9 Angstrom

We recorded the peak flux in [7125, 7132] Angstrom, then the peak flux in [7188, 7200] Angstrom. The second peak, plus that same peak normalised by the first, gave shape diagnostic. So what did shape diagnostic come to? 17.3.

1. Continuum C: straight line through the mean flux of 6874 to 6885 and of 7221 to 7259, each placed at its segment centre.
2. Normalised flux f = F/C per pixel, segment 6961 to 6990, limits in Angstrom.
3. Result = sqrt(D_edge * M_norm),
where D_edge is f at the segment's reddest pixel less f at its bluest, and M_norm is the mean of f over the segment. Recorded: 0.18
